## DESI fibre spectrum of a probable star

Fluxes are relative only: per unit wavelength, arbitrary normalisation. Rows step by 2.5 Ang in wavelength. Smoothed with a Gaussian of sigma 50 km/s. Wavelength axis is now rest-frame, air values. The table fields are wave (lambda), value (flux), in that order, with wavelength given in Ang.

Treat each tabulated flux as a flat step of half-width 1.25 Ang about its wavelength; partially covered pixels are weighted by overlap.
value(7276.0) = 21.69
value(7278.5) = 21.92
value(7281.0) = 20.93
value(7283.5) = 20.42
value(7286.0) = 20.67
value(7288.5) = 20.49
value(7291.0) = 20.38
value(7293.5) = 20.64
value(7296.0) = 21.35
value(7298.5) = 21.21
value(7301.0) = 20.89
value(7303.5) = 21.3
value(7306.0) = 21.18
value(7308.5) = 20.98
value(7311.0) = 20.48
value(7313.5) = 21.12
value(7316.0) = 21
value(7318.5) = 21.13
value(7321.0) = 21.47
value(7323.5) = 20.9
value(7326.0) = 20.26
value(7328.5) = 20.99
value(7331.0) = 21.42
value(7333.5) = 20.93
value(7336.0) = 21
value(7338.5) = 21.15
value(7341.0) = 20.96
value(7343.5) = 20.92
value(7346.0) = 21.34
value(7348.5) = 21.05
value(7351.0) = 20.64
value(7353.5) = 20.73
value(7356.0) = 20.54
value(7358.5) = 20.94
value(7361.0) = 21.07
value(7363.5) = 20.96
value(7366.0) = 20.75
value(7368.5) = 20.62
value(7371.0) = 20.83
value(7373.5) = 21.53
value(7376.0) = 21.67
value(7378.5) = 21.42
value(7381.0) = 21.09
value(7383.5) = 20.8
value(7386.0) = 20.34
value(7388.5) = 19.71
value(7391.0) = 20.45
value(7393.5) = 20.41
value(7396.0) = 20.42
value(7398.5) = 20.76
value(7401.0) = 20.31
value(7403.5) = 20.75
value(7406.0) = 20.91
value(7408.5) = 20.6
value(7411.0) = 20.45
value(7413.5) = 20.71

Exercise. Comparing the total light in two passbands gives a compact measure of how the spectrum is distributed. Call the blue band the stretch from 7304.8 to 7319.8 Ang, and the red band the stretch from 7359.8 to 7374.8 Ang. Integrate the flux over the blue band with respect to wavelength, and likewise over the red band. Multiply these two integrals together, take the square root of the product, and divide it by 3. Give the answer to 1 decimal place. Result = 104.9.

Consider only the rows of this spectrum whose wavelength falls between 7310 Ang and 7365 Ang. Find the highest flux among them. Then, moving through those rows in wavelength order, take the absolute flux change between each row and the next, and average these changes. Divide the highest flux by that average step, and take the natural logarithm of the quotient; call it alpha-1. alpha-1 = 4.23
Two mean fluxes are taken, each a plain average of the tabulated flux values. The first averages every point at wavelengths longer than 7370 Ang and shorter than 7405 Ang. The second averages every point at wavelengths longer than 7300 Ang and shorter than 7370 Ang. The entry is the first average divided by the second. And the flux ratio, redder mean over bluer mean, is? 0.990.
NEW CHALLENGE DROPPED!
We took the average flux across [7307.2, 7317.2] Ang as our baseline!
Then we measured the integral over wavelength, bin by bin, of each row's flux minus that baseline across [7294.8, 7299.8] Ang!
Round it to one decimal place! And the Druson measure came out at 1.9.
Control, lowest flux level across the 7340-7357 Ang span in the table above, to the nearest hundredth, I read 20.54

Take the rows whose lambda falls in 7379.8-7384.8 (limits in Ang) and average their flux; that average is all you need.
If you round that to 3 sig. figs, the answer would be 20.9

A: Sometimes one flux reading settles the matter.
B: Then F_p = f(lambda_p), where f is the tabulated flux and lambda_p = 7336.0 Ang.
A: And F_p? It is 21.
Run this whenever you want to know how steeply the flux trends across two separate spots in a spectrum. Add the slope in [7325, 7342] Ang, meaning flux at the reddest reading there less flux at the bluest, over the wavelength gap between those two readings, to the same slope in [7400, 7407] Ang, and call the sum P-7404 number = 0.17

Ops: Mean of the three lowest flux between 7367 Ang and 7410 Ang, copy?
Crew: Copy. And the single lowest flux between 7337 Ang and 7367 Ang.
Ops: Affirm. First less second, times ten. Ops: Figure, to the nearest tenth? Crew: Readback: -4.2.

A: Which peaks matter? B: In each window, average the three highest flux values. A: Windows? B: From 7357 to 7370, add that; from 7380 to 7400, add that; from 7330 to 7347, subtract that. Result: 20.6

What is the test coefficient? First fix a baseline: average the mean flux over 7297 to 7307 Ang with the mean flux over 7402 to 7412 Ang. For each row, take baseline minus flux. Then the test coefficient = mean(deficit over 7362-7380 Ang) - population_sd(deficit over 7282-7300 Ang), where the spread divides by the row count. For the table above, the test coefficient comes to -0.56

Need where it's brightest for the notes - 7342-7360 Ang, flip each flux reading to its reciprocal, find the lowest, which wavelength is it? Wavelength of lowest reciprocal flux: 7346.0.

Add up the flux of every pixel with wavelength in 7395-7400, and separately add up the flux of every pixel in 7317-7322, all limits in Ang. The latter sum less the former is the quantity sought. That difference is 1.4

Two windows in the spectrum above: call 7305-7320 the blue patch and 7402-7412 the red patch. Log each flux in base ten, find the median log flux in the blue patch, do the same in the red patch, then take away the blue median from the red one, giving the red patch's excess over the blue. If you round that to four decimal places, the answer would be -0.0080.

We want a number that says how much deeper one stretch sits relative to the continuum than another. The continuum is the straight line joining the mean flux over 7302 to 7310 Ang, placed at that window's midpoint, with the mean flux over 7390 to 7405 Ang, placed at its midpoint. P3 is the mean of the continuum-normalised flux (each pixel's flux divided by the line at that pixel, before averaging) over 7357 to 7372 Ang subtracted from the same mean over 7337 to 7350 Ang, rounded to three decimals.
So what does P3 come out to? 0.004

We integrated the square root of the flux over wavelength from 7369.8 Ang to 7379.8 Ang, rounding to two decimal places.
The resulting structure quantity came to 46.22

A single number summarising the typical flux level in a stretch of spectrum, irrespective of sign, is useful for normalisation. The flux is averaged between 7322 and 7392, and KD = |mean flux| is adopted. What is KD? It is 20.9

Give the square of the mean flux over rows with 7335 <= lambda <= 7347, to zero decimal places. 444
